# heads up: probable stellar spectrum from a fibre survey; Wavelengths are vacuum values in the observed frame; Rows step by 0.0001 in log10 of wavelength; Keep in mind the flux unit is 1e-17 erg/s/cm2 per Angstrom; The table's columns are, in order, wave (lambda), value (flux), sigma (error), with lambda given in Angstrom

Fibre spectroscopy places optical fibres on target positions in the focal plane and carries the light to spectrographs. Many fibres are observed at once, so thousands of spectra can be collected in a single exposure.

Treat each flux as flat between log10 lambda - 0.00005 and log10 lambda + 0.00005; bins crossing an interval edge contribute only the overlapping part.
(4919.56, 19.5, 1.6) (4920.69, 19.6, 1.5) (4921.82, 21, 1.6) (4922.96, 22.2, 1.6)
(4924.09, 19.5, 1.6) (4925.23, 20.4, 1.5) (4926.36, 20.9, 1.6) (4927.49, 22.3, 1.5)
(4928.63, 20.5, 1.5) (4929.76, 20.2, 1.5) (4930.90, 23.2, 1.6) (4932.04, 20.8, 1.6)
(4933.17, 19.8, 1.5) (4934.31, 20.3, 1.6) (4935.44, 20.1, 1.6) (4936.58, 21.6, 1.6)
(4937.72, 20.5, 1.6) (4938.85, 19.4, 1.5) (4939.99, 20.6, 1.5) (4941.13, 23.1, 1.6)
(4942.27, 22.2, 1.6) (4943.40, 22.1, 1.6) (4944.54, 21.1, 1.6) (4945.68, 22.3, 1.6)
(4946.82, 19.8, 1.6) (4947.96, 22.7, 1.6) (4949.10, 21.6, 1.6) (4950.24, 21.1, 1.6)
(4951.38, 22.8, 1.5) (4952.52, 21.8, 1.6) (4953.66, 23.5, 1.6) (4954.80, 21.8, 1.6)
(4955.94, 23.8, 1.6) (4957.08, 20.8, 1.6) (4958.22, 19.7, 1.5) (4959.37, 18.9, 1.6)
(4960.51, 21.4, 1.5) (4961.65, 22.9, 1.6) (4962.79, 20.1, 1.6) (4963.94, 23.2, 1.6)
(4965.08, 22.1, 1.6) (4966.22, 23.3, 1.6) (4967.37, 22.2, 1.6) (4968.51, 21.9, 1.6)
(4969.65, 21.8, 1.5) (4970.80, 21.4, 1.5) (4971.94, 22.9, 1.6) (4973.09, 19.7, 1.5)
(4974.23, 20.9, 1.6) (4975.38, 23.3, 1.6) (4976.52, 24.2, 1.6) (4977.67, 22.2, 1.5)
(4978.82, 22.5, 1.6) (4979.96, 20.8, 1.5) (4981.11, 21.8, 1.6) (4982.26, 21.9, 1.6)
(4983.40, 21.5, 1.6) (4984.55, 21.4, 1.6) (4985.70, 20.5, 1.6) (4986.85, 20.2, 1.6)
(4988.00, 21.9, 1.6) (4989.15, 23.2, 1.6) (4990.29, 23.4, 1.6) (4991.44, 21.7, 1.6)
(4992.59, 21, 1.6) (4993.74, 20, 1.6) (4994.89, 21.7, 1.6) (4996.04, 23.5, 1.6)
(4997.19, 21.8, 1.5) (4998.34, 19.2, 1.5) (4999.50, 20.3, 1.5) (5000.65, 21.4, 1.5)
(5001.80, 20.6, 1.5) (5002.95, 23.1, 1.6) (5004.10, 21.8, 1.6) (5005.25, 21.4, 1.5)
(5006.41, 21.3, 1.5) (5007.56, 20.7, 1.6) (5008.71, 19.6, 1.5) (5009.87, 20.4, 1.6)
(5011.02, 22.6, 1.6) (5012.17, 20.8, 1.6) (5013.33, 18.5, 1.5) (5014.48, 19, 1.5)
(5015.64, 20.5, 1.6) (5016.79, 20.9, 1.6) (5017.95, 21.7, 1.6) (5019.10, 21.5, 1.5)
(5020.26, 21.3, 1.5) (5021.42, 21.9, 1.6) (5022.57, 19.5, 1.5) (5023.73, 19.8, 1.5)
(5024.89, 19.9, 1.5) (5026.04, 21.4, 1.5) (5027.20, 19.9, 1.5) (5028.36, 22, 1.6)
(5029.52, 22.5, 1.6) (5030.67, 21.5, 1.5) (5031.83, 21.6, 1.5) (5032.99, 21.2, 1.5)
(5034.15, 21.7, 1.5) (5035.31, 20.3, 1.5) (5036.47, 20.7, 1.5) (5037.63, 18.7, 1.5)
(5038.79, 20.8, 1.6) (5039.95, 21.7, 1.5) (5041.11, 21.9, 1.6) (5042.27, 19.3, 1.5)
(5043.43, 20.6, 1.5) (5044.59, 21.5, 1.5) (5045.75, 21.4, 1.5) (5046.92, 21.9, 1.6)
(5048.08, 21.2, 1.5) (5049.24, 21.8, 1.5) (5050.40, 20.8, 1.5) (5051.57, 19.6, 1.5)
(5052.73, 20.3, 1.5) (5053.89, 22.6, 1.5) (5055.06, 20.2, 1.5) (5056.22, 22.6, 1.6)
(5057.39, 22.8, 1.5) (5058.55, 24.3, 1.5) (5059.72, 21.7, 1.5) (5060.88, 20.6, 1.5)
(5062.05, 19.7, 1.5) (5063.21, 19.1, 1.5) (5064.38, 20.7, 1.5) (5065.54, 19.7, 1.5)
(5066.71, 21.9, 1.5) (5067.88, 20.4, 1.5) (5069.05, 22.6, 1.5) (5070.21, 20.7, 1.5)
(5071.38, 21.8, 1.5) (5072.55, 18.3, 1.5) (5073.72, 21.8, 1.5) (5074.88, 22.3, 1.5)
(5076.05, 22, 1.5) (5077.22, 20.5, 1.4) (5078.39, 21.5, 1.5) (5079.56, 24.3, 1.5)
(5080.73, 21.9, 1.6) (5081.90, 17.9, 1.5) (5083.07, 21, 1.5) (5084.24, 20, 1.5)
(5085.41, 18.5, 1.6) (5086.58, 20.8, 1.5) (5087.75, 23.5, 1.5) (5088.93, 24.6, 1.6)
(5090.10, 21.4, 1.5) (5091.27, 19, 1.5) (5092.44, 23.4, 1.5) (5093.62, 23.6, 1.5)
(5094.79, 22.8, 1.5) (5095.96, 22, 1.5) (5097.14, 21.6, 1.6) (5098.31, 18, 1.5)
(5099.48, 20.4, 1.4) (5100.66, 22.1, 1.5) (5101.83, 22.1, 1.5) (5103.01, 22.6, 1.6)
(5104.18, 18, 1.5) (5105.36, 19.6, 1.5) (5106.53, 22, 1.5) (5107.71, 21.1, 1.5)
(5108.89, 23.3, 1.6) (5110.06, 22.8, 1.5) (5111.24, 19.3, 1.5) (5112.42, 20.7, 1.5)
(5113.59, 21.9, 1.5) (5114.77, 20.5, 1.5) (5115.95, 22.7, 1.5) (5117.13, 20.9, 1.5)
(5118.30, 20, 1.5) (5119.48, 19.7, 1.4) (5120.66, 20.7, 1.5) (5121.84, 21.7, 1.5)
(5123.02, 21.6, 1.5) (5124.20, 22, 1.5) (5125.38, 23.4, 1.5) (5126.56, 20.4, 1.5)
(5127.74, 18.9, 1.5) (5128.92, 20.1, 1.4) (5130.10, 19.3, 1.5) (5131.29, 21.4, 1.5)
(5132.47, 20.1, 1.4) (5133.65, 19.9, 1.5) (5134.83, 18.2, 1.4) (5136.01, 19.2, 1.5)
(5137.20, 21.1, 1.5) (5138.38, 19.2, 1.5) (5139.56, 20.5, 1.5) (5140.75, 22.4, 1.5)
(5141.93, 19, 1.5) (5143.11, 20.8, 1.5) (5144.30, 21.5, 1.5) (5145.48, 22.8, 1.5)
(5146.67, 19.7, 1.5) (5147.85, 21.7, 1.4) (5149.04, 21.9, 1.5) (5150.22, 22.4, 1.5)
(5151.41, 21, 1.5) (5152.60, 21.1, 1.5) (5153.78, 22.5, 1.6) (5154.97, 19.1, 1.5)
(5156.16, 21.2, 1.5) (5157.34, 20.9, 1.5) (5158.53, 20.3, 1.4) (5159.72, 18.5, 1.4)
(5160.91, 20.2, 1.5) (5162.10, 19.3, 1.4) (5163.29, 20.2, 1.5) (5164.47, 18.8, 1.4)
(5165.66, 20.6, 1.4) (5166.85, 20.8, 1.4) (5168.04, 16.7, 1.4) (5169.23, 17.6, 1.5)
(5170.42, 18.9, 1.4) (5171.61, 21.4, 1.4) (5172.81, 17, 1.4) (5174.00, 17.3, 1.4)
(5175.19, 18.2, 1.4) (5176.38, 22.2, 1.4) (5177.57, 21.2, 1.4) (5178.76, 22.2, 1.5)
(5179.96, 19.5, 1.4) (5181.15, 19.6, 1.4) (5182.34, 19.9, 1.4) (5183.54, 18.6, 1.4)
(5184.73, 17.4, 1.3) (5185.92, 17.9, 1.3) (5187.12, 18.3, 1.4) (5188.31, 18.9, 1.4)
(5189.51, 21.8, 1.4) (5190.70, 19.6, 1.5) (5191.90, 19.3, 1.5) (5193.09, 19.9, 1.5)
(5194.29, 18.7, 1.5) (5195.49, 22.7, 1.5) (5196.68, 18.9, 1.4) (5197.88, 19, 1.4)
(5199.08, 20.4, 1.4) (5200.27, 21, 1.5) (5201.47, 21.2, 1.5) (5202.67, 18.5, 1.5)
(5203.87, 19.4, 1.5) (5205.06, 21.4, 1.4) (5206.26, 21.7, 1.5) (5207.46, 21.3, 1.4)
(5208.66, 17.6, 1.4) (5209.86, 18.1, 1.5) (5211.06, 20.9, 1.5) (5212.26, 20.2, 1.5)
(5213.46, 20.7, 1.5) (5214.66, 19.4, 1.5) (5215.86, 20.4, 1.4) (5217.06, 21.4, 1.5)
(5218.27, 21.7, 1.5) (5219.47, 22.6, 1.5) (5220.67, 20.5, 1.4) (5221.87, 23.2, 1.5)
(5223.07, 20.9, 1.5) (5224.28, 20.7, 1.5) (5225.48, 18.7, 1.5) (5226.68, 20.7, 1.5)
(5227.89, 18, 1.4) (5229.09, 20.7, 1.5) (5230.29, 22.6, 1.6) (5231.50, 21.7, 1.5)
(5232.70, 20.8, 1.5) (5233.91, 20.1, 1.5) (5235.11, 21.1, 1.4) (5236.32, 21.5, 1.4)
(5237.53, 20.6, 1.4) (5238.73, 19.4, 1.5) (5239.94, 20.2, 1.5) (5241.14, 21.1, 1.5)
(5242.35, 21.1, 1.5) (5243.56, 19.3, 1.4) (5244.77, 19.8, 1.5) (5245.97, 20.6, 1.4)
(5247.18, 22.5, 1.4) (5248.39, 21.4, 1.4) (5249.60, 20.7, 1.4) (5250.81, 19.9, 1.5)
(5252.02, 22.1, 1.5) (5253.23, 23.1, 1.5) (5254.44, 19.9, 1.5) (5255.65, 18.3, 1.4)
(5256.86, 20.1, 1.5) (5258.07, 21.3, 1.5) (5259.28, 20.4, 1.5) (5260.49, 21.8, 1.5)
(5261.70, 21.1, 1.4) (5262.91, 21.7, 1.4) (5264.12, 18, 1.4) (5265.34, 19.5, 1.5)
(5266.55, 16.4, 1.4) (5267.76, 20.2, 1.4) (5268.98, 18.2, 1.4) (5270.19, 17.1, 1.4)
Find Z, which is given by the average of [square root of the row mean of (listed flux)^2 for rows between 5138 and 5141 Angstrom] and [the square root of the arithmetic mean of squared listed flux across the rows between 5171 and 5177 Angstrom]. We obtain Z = 20.0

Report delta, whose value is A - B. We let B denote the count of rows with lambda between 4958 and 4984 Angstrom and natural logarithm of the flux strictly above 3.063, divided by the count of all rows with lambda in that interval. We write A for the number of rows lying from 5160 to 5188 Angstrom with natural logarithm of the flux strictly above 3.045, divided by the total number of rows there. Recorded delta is -0.6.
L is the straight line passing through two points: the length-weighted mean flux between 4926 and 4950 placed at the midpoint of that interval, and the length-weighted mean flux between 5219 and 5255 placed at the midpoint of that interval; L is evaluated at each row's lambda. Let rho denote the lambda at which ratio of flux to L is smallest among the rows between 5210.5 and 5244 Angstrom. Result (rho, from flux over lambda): 5227.89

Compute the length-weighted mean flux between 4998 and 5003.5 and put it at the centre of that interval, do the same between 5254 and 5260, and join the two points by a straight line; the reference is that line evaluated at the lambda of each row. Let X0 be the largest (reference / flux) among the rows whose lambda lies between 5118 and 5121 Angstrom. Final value 1.04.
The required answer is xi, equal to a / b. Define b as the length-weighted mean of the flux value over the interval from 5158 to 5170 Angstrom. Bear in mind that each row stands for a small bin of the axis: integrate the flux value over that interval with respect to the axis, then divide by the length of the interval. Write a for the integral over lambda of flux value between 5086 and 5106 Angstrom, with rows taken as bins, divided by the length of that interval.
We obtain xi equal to 1.11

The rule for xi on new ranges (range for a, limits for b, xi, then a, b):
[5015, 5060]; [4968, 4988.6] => 0.97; 21.2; 21.7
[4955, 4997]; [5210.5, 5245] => 1.05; 21.8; 20.7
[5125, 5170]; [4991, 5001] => 0.96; 20.3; 21.2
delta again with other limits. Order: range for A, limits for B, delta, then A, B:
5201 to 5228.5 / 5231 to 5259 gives 0.1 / 0.35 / 0.26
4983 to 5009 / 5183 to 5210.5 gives 0.4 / 0.61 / 0.17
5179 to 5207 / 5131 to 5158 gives -0.1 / 0.22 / 0.35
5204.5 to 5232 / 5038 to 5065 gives -0.1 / 0.39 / 0.48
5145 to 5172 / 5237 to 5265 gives 0.1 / 0.35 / 0.26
